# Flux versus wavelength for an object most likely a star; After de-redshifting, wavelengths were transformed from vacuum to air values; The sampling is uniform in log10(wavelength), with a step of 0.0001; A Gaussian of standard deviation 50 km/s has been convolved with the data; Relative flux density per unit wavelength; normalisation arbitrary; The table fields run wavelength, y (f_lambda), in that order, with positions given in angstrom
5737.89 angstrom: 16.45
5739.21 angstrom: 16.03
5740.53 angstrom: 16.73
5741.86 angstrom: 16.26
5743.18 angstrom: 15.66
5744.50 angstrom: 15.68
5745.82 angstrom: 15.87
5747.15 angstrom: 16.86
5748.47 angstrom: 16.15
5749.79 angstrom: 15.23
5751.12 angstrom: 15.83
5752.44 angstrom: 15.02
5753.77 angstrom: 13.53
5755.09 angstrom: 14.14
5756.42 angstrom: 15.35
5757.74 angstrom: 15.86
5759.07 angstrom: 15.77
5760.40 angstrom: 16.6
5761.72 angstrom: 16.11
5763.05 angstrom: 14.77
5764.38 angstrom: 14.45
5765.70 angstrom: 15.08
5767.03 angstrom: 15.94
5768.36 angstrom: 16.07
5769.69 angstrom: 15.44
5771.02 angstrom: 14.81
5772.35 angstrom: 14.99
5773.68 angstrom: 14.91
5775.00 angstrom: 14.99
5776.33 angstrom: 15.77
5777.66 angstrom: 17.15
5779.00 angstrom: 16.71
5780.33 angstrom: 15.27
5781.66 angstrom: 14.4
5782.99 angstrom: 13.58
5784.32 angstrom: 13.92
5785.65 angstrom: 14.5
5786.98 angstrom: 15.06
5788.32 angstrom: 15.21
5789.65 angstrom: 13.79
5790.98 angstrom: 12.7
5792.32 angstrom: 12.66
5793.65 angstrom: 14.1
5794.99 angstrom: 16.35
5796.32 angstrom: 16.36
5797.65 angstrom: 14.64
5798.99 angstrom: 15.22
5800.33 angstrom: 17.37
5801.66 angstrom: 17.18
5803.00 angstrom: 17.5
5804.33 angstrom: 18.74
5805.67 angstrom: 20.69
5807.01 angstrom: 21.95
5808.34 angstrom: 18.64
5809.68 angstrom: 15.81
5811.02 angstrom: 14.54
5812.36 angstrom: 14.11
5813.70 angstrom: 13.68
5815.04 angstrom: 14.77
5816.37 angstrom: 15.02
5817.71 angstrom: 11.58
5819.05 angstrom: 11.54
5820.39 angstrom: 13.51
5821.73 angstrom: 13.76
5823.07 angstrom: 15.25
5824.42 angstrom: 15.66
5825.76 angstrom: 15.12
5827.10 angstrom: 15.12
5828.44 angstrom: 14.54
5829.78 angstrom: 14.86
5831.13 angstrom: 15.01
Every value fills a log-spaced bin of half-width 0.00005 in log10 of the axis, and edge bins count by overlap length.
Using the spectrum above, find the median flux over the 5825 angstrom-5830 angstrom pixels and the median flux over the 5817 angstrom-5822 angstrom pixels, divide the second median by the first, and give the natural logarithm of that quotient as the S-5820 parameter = -0.18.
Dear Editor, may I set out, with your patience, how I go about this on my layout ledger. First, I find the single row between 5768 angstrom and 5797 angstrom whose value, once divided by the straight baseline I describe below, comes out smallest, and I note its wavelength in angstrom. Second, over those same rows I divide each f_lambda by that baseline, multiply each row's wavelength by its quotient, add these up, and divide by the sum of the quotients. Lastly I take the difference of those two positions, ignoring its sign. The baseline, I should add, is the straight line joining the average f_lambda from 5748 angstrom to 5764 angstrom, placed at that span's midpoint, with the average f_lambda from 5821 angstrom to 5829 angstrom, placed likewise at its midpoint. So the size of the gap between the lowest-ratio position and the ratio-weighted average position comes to 10.2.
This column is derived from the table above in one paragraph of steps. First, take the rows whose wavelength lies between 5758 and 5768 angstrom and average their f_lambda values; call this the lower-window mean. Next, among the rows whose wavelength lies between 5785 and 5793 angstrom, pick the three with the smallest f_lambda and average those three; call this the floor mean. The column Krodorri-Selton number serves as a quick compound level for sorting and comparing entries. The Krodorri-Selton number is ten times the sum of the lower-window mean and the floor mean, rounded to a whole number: 286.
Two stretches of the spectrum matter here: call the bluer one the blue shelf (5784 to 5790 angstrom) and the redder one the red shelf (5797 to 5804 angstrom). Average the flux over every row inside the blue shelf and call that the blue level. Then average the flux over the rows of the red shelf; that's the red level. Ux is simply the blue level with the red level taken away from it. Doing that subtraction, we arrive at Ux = -1.9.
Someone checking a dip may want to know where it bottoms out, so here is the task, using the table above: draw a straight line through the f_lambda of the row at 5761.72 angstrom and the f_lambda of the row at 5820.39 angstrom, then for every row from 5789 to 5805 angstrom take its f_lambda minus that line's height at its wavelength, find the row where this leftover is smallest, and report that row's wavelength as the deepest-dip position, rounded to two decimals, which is 5790.98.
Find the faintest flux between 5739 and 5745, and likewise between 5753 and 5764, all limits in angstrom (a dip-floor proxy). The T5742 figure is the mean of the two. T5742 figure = 14.6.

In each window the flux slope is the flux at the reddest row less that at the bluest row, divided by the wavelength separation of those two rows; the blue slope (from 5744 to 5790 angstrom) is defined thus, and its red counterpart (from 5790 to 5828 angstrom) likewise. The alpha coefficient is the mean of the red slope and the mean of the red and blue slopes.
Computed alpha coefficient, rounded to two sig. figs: 0.040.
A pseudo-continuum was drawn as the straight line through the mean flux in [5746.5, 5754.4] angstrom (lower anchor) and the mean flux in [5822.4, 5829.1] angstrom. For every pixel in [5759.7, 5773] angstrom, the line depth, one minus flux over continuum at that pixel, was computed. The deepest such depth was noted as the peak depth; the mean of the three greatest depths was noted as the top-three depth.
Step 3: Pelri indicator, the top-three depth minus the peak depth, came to -0.015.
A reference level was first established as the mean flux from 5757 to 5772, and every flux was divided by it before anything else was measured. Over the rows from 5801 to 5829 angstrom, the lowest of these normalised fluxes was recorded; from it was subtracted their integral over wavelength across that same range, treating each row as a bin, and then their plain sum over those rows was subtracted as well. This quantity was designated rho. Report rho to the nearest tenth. -48.7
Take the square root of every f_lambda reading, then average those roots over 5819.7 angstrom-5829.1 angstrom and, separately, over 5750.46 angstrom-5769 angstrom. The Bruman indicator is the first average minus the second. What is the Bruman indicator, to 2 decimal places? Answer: -0.08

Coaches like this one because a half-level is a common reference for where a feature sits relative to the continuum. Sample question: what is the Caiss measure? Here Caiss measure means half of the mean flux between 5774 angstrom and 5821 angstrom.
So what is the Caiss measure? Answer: 7.70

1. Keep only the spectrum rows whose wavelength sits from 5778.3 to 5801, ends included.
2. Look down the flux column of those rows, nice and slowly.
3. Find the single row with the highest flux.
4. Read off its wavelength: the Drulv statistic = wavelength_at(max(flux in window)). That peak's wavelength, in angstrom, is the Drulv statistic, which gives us 5800.33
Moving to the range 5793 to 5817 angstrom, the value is 5807.01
